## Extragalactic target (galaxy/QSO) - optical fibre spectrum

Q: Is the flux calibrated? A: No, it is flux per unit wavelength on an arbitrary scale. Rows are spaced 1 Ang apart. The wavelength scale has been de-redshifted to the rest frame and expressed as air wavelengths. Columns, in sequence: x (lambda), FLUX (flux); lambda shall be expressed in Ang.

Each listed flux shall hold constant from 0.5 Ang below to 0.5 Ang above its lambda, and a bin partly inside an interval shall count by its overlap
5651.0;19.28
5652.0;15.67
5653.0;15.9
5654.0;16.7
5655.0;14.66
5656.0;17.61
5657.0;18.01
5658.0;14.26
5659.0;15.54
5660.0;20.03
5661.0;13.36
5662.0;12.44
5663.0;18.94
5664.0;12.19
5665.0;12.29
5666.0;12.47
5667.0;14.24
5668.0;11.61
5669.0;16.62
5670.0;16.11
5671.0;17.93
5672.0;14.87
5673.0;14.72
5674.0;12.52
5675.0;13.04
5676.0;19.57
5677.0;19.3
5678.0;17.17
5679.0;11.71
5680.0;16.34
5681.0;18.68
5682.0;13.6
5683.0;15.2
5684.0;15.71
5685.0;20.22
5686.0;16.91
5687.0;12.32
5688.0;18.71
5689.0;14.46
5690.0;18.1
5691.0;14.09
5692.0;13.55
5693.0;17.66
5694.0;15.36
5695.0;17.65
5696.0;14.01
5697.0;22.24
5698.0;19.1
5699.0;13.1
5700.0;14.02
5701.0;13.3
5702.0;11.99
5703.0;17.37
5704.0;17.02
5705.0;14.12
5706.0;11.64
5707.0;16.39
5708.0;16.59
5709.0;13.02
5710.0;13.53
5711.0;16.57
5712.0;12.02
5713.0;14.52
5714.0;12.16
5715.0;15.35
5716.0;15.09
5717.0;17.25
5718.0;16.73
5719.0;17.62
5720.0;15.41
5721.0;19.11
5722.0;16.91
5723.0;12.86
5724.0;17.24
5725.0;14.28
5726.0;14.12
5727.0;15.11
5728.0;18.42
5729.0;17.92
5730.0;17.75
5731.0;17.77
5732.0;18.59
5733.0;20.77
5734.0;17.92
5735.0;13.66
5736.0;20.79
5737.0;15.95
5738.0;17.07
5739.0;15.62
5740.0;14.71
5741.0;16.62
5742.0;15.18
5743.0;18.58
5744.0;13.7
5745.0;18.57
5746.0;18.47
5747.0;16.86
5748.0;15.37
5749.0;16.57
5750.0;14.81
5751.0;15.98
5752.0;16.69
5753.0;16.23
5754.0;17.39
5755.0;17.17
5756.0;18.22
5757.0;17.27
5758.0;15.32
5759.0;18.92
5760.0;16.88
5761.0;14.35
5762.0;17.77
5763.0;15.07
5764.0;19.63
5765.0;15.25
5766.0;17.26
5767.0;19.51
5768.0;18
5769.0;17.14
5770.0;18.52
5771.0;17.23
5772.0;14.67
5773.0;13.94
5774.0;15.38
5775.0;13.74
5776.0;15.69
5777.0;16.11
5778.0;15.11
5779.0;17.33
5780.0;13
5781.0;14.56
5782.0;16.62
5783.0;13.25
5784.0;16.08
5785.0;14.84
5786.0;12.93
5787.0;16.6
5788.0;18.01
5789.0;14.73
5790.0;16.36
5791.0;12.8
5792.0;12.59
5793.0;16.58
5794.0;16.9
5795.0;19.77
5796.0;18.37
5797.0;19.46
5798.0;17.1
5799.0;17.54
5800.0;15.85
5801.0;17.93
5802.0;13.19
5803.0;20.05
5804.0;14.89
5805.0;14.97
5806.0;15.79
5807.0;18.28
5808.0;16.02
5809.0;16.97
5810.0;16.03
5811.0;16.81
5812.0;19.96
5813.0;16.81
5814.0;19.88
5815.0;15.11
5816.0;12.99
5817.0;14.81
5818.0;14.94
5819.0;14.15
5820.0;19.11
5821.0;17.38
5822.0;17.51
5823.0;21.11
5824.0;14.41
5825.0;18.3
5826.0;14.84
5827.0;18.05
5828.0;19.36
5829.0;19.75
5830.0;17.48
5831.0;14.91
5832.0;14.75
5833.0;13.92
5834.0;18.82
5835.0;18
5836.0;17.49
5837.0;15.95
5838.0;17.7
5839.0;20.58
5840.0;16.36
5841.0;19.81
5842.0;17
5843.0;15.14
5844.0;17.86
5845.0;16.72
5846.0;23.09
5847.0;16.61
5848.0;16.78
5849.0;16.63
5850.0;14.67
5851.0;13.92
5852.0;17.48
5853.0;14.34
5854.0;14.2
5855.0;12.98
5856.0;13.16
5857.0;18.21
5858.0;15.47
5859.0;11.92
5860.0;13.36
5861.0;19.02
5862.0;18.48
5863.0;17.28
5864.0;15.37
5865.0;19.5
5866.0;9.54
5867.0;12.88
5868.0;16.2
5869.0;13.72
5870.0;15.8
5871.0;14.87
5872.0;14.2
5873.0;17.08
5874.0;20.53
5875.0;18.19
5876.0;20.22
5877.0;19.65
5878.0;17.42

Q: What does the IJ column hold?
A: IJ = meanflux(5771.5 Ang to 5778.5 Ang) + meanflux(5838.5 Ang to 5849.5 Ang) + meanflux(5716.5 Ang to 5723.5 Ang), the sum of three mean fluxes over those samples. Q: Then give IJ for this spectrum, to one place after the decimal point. 49.4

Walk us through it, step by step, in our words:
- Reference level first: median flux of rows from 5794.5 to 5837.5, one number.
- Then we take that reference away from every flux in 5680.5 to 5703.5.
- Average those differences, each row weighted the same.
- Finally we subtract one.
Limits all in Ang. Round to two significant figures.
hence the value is -2.1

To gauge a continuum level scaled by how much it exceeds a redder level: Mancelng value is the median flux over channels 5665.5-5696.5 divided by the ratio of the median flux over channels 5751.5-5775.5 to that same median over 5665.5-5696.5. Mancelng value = 13.8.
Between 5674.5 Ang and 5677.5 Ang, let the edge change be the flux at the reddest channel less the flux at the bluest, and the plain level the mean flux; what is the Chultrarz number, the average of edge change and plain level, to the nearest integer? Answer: 12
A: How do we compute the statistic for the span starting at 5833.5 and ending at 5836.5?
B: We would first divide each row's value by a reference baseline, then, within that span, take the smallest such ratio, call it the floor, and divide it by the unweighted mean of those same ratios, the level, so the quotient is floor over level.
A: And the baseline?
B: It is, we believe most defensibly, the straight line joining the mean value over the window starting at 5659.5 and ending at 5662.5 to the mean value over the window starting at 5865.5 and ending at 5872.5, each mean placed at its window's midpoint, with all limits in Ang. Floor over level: 0.967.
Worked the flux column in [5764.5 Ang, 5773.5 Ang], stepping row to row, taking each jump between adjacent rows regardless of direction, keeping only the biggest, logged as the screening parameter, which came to 2.6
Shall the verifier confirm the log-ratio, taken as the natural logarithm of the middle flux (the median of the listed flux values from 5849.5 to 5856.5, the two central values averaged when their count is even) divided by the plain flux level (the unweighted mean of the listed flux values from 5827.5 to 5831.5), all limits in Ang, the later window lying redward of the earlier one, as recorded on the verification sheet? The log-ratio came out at -0.23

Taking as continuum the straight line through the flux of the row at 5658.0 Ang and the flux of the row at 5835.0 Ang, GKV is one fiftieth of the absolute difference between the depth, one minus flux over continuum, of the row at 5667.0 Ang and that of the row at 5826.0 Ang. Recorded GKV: 0.003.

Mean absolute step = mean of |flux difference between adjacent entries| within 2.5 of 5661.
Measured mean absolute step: 4.6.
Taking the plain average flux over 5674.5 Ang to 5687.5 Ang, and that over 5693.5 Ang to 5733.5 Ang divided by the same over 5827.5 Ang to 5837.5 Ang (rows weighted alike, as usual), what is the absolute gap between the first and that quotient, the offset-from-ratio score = 15.2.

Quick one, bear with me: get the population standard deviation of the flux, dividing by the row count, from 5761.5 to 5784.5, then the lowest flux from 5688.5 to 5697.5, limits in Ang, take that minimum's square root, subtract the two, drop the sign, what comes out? 1.84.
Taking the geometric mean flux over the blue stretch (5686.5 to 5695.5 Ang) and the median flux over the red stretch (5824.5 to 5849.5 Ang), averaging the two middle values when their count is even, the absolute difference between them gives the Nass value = 1.9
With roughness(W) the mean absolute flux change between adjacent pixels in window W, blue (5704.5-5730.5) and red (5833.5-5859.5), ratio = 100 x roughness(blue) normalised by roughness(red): 94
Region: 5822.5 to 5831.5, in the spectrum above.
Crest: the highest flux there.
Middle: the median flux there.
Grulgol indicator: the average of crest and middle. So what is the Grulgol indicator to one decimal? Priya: 19.6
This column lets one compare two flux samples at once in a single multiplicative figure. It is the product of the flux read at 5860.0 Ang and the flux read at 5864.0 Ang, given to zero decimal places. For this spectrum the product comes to 205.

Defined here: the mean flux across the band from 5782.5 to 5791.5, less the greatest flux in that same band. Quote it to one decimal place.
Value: -2.9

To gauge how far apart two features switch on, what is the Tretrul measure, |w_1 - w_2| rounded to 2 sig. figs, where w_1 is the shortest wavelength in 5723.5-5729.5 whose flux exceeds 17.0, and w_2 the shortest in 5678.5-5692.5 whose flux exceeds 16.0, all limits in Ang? 44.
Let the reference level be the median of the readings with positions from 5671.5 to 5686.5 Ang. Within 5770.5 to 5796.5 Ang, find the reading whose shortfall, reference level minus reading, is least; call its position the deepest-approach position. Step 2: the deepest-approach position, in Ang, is 5795.0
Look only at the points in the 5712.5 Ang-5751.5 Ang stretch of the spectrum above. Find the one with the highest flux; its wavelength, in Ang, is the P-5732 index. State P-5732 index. 5736.0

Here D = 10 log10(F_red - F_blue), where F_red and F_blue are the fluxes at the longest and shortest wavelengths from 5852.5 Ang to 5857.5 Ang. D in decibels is 5.9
